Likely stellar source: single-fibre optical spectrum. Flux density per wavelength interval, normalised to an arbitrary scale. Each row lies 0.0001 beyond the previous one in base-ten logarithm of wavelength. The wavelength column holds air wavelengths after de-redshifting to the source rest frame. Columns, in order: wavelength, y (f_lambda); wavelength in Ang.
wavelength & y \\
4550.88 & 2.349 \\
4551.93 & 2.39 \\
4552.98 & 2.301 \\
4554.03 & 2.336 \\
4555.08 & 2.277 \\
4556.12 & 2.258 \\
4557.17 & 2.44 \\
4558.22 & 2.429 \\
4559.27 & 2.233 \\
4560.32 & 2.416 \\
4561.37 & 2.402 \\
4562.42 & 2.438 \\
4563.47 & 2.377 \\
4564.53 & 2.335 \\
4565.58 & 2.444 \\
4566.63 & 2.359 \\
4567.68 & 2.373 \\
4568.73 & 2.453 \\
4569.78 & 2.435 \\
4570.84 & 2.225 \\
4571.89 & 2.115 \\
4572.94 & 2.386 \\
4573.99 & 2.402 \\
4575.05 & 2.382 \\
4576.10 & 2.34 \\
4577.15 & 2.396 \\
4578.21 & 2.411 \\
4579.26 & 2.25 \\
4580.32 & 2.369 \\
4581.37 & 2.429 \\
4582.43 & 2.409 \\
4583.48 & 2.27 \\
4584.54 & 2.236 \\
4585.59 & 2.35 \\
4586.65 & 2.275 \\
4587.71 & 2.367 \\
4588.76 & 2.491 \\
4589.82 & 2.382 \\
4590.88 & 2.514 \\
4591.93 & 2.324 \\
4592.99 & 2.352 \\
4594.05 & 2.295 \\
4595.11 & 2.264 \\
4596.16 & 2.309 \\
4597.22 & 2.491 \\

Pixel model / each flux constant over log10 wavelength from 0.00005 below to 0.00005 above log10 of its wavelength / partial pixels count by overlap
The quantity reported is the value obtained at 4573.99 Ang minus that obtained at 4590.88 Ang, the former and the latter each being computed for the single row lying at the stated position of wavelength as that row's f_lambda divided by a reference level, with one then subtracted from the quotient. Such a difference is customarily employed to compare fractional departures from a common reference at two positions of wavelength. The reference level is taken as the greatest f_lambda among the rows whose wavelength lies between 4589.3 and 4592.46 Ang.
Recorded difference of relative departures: -0.045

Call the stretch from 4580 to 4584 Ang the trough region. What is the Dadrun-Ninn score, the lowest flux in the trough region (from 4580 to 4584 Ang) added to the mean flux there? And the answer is 4.64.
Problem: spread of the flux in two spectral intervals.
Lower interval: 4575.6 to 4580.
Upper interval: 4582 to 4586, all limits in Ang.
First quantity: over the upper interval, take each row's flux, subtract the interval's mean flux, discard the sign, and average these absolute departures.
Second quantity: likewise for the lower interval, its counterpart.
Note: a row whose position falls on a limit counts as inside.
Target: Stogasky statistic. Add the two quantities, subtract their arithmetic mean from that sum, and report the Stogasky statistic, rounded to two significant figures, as 0.059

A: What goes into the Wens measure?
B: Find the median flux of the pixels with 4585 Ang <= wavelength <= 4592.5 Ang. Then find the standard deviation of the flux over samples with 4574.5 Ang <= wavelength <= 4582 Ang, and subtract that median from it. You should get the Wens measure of -2.31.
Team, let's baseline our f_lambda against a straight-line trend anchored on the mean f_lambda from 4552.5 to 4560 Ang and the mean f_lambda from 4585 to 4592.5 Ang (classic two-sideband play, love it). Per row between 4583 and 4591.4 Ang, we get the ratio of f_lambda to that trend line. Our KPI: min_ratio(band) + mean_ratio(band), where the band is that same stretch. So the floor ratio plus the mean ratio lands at 1.93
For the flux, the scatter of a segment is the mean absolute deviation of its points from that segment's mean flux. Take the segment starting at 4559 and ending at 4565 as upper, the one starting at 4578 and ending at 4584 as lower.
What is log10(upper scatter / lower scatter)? -0.1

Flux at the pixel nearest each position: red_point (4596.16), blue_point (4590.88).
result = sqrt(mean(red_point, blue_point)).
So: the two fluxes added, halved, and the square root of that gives 1.553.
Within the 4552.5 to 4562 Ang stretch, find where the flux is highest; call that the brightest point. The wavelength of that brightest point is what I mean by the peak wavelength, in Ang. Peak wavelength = 4557.17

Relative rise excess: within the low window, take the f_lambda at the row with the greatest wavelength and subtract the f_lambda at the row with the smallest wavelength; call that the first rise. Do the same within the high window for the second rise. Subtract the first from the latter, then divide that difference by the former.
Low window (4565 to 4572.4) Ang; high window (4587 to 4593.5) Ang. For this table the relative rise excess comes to -1.0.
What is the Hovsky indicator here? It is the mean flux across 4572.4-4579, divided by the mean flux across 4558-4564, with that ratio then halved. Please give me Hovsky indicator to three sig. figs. 0.501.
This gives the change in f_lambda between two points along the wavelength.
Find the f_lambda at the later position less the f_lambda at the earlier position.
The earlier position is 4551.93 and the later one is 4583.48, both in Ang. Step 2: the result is -0.12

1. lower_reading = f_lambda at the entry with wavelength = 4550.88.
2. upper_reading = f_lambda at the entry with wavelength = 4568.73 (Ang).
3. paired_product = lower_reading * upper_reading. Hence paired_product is 5.76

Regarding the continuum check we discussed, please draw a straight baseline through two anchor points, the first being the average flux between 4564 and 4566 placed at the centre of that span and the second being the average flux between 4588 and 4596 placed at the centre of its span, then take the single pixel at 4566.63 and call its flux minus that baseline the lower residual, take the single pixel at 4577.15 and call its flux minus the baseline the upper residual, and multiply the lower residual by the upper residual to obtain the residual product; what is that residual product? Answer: -0.0004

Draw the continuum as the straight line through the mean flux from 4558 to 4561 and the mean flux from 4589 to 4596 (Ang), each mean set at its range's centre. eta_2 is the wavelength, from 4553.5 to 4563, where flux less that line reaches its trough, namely 4559.27 Ang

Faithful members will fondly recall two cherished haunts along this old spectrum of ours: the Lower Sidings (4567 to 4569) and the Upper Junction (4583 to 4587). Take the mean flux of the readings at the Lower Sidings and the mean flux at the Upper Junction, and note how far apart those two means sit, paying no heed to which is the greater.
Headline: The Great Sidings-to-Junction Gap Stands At 0.13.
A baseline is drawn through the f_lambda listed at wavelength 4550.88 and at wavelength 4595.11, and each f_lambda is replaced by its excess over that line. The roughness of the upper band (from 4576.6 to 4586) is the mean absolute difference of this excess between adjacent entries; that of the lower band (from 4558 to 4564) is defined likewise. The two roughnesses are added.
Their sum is 0.180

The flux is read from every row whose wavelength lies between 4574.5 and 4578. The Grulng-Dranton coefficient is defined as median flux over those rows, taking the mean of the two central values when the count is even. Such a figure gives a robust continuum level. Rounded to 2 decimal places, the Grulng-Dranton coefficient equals 2.38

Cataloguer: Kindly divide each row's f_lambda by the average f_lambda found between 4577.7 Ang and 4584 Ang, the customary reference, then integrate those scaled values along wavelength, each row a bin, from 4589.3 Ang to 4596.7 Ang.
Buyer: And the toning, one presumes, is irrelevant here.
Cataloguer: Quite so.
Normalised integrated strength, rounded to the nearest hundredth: 7.38 Ang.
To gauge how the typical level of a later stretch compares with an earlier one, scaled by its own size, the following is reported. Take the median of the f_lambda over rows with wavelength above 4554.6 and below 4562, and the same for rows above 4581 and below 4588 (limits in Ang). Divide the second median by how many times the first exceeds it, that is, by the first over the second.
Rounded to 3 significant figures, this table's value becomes 2.30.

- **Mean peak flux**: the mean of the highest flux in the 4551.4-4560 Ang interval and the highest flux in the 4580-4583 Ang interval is 2.43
